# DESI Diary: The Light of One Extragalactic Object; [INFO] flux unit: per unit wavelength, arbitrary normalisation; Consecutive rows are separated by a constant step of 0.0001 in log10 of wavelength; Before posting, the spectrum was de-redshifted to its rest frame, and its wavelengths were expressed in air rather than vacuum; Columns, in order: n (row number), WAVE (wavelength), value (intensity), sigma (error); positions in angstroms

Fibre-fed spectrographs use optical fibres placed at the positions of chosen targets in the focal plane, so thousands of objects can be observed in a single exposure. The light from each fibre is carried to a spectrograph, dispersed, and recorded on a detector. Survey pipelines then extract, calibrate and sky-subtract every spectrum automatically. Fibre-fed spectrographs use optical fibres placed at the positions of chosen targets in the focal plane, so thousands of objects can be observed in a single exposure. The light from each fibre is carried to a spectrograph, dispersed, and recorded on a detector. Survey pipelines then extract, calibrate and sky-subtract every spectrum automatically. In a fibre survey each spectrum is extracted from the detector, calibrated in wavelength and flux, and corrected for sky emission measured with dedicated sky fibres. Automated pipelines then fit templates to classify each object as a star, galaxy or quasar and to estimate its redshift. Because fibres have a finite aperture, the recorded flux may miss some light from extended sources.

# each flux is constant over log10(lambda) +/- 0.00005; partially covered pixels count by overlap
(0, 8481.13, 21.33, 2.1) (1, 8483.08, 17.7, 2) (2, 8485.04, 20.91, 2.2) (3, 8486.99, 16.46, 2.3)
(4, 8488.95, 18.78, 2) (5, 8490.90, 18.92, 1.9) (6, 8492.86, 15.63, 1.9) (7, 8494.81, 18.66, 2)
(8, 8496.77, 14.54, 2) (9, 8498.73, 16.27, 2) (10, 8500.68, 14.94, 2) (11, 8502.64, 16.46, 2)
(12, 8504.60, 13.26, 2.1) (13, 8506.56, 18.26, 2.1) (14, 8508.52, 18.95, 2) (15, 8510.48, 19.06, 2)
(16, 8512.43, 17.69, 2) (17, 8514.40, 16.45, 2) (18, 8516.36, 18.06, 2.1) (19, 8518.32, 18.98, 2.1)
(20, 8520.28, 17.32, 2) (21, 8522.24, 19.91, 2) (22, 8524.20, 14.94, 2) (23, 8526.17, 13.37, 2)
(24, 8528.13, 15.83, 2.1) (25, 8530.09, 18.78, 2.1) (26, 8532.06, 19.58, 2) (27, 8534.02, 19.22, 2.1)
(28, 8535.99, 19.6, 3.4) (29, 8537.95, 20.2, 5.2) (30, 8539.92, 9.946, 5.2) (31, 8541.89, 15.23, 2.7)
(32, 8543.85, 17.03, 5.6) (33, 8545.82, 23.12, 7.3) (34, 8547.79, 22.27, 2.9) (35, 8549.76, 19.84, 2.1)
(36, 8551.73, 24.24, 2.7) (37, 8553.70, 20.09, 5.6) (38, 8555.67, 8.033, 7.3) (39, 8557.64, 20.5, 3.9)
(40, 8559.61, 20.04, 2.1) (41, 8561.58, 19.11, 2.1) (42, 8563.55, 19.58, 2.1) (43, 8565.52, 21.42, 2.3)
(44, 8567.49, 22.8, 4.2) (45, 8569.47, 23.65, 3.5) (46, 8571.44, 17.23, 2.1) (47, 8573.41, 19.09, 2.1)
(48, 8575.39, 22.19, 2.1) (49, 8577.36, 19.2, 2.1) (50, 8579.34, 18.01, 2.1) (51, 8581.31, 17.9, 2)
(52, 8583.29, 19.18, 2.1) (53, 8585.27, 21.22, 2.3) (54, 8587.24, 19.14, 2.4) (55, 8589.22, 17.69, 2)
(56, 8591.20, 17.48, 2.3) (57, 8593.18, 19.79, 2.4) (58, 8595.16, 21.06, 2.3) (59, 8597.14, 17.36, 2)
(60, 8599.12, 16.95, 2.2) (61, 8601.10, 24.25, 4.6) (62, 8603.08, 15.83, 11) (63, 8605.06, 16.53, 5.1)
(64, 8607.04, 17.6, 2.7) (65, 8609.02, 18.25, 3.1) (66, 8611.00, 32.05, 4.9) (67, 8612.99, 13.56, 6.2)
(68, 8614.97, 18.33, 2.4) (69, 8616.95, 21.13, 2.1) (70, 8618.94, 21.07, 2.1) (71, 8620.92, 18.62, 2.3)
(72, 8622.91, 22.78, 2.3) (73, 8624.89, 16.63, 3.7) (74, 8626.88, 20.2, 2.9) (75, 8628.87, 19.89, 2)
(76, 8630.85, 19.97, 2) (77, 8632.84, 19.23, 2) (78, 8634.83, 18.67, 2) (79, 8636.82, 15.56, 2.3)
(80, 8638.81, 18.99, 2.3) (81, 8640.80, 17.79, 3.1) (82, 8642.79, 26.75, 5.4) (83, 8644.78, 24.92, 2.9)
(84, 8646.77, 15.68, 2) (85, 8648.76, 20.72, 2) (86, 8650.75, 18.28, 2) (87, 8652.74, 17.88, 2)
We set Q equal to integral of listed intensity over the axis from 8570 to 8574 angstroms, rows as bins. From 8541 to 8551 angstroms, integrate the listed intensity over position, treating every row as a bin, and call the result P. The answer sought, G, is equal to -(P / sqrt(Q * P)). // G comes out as -1.62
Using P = 197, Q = 75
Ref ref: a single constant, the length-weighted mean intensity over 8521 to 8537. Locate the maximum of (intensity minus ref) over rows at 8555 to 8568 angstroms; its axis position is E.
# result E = 8567.49 angstroms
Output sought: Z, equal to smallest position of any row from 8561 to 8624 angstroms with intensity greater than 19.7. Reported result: 8565.52 angstroms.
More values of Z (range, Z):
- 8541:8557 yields 8545.82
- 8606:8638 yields 8611.00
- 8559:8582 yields 8559.61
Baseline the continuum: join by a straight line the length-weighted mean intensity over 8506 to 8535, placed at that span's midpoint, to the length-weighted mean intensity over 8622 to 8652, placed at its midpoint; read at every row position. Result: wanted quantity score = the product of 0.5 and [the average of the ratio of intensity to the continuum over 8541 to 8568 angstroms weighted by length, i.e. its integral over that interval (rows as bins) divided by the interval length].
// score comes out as 0.53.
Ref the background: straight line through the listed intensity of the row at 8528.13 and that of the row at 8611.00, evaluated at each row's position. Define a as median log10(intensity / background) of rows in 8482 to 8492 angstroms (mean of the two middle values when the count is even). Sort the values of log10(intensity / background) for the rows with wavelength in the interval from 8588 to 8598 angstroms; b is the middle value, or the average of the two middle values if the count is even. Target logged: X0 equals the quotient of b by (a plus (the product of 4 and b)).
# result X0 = 0.46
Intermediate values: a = 0.36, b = -0.20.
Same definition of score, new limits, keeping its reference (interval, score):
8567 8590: 0.53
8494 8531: 0.48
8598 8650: 0.50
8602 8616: 0.49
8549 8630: 0.52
